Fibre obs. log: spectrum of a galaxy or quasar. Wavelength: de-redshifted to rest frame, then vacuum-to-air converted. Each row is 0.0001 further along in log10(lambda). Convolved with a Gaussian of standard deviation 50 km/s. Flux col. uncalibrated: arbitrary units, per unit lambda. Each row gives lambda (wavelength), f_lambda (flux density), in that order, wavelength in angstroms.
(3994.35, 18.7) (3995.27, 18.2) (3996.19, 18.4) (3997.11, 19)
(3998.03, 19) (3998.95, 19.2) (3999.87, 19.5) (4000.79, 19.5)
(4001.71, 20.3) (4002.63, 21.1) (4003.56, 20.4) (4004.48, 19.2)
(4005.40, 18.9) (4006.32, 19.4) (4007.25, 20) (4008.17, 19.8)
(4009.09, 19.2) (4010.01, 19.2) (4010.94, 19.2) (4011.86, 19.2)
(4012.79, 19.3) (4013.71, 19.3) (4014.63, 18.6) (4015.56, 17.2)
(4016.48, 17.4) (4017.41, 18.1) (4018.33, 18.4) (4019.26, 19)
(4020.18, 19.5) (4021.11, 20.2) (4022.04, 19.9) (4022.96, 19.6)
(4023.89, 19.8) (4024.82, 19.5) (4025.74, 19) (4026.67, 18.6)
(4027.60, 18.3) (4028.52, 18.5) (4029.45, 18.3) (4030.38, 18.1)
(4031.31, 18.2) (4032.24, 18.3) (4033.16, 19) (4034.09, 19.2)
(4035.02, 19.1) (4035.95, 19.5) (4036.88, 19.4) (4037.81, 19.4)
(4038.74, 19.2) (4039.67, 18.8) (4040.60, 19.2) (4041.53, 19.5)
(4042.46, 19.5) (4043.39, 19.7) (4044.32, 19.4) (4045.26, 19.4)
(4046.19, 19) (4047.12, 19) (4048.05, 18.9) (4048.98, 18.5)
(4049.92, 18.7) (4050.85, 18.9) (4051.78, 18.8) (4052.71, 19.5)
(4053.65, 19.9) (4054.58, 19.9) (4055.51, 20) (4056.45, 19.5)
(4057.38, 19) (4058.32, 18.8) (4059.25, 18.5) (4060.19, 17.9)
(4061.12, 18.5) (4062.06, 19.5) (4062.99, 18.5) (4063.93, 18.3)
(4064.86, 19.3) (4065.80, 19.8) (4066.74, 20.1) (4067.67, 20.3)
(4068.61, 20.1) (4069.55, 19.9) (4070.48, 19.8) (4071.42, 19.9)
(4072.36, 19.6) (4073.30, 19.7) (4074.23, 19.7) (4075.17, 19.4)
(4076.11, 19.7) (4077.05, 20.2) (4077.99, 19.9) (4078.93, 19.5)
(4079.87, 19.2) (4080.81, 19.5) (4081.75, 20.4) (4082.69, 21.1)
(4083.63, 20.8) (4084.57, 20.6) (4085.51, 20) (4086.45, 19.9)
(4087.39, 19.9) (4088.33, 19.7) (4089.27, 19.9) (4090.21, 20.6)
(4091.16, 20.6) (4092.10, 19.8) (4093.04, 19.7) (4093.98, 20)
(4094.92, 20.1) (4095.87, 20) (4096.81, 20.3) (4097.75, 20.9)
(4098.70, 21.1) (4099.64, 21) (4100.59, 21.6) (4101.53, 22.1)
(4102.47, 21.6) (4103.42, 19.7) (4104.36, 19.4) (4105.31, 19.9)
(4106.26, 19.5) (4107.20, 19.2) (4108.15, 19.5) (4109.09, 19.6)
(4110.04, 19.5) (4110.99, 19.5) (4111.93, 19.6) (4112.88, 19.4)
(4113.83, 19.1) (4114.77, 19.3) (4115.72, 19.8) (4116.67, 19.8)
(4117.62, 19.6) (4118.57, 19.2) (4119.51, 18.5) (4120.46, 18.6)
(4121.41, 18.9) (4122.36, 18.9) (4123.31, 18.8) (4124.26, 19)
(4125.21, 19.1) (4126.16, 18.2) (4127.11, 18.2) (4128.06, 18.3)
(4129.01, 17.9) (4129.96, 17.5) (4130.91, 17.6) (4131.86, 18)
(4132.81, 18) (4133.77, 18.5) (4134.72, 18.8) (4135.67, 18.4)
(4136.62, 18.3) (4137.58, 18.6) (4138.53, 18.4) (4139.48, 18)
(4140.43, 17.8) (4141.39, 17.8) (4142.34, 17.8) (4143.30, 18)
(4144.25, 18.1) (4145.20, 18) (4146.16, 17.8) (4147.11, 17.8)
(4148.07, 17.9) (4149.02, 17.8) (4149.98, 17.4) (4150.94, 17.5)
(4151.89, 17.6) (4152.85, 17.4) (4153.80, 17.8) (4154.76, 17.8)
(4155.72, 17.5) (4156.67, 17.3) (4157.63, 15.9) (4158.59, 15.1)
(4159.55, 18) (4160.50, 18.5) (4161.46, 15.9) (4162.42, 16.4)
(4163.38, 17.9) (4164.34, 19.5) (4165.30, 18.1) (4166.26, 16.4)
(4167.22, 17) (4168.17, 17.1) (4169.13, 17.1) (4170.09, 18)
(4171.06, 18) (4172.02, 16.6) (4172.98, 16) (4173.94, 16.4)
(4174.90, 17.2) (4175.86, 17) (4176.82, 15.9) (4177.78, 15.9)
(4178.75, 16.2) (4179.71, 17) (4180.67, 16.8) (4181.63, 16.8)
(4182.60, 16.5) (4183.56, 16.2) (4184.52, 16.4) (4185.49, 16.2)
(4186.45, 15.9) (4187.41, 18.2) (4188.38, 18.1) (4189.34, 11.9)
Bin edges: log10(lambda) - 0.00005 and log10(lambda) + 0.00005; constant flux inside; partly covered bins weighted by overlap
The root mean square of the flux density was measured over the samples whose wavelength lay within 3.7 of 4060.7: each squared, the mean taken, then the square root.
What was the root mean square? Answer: 18.6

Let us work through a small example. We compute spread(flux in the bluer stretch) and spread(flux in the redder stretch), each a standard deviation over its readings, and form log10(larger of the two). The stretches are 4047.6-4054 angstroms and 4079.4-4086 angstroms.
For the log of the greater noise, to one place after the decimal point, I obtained -0.2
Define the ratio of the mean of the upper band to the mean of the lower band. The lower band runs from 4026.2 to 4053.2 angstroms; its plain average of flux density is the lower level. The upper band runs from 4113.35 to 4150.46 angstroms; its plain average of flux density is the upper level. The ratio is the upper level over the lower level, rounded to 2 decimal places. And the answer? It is 0.97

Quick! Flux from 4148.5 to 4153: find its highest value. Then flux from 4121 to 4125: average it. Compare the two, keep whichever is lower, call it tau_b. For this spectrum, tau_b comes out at 17.8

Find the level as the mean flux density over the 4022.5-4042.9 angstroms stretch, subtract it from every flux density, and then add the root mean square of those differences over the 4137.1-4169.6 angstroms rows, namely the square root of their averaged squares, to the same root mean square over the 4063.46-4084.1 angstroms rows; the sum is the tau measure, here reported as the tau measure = 2.66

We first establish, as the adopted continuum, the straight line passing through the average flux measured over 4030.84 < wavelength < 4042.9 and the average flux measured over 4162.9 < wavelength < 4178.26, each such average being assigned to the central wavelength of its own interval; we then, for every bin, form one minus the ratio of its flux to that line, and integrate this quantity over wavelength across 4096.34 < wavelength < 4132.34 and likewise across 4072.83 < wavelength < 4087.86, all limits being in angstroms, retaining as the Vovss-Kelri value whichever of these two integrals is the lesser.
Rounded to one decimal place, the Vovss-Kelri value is -2.9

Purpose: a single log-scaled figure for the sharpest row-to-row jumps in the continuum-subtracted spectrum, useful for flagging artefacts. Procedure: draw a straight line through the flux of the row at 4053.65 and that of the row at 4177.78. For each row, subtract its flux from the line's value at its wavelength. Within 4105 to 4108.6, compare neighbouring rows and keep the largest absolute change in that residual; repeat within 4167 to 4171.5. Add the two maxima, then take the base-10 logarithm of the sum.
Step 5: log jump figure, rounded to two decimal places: 0.11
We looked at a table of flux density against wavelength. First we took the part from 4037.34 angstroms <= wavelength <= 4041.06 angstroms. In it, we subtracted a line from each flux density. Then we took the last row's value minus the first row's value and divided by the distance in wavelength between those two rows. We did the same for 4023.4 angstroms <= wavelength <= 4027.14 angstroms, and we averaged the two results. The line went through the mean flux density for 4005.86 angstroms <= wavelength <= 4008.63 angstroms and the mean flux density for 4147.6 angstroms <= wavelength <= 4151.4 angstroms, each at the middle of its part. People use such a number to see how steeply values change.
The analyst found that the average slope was -0.24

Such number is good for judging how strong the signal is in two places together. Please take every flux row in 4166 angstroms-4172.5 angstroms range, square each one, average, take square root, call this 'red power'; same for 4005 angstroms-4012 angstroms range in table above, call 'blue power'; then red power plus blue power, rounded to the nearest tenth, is 36.5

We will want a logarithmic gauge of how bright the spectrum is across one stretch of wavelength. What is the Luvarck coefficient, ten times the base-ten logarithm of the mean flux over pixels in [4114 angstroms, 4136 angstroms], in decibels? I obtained 12.7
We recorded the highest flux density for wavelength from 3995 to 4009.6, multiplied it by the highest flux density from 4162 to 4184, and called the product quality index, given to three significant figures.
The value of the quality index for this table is 411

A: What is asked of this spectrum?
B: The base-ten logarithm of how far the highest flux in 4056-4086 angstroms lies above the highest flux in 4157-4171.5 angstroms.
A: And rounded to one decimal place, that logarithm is 0.2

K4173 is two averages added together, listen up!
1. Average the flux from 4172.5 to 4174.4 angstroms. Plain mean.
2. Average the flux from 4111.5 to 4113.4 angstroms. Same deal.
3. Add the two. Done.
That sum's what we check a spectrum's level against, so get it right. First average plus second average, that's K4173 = 36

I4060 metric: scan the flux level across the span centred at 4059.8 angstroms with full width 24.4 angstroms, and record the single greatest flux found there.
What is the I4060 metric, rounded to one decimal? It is 20.3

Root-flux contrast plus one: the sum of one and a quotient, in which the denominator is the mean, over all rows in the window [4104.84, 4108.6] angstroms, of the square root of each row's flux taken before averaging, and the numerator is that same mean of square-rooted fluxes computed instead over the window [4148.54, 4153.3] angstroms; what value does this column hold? 1.95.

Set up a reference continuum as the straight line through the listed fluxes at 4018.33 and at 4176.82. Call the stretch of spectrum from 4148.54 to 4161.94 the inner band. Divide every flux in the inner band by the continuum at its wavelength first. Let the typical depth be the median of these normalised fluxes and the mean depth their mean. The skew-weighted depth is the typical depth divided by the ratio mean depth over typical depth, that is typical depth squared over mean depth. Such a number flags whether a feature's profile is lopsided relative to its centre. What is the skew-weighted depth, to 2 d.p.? 1.09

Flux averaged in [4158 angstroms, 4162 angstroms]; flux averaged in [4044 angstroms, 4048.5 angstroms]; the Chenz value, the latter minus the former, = 2.3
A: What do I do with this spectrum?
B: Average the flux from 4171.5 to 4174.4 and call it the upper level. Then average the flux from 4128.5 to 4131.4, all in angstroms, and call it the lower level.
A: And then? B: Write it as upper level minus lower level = -1.3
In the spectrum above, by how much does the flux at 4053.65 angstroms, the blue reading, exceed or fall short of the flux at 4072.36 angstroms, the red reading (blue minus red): 0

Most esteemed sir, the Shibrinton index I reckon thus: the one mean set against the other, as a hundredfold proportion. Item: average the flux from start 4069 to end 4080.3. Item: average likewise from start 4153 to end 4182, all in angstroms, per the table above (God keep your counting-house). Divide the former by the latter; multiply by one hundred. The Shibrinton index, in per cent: 116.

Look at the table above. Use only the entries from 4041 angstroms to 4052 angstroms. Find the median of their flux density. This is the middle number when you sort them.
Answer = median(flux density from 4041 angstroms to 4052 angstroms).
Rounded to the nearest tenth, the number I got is 19.0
